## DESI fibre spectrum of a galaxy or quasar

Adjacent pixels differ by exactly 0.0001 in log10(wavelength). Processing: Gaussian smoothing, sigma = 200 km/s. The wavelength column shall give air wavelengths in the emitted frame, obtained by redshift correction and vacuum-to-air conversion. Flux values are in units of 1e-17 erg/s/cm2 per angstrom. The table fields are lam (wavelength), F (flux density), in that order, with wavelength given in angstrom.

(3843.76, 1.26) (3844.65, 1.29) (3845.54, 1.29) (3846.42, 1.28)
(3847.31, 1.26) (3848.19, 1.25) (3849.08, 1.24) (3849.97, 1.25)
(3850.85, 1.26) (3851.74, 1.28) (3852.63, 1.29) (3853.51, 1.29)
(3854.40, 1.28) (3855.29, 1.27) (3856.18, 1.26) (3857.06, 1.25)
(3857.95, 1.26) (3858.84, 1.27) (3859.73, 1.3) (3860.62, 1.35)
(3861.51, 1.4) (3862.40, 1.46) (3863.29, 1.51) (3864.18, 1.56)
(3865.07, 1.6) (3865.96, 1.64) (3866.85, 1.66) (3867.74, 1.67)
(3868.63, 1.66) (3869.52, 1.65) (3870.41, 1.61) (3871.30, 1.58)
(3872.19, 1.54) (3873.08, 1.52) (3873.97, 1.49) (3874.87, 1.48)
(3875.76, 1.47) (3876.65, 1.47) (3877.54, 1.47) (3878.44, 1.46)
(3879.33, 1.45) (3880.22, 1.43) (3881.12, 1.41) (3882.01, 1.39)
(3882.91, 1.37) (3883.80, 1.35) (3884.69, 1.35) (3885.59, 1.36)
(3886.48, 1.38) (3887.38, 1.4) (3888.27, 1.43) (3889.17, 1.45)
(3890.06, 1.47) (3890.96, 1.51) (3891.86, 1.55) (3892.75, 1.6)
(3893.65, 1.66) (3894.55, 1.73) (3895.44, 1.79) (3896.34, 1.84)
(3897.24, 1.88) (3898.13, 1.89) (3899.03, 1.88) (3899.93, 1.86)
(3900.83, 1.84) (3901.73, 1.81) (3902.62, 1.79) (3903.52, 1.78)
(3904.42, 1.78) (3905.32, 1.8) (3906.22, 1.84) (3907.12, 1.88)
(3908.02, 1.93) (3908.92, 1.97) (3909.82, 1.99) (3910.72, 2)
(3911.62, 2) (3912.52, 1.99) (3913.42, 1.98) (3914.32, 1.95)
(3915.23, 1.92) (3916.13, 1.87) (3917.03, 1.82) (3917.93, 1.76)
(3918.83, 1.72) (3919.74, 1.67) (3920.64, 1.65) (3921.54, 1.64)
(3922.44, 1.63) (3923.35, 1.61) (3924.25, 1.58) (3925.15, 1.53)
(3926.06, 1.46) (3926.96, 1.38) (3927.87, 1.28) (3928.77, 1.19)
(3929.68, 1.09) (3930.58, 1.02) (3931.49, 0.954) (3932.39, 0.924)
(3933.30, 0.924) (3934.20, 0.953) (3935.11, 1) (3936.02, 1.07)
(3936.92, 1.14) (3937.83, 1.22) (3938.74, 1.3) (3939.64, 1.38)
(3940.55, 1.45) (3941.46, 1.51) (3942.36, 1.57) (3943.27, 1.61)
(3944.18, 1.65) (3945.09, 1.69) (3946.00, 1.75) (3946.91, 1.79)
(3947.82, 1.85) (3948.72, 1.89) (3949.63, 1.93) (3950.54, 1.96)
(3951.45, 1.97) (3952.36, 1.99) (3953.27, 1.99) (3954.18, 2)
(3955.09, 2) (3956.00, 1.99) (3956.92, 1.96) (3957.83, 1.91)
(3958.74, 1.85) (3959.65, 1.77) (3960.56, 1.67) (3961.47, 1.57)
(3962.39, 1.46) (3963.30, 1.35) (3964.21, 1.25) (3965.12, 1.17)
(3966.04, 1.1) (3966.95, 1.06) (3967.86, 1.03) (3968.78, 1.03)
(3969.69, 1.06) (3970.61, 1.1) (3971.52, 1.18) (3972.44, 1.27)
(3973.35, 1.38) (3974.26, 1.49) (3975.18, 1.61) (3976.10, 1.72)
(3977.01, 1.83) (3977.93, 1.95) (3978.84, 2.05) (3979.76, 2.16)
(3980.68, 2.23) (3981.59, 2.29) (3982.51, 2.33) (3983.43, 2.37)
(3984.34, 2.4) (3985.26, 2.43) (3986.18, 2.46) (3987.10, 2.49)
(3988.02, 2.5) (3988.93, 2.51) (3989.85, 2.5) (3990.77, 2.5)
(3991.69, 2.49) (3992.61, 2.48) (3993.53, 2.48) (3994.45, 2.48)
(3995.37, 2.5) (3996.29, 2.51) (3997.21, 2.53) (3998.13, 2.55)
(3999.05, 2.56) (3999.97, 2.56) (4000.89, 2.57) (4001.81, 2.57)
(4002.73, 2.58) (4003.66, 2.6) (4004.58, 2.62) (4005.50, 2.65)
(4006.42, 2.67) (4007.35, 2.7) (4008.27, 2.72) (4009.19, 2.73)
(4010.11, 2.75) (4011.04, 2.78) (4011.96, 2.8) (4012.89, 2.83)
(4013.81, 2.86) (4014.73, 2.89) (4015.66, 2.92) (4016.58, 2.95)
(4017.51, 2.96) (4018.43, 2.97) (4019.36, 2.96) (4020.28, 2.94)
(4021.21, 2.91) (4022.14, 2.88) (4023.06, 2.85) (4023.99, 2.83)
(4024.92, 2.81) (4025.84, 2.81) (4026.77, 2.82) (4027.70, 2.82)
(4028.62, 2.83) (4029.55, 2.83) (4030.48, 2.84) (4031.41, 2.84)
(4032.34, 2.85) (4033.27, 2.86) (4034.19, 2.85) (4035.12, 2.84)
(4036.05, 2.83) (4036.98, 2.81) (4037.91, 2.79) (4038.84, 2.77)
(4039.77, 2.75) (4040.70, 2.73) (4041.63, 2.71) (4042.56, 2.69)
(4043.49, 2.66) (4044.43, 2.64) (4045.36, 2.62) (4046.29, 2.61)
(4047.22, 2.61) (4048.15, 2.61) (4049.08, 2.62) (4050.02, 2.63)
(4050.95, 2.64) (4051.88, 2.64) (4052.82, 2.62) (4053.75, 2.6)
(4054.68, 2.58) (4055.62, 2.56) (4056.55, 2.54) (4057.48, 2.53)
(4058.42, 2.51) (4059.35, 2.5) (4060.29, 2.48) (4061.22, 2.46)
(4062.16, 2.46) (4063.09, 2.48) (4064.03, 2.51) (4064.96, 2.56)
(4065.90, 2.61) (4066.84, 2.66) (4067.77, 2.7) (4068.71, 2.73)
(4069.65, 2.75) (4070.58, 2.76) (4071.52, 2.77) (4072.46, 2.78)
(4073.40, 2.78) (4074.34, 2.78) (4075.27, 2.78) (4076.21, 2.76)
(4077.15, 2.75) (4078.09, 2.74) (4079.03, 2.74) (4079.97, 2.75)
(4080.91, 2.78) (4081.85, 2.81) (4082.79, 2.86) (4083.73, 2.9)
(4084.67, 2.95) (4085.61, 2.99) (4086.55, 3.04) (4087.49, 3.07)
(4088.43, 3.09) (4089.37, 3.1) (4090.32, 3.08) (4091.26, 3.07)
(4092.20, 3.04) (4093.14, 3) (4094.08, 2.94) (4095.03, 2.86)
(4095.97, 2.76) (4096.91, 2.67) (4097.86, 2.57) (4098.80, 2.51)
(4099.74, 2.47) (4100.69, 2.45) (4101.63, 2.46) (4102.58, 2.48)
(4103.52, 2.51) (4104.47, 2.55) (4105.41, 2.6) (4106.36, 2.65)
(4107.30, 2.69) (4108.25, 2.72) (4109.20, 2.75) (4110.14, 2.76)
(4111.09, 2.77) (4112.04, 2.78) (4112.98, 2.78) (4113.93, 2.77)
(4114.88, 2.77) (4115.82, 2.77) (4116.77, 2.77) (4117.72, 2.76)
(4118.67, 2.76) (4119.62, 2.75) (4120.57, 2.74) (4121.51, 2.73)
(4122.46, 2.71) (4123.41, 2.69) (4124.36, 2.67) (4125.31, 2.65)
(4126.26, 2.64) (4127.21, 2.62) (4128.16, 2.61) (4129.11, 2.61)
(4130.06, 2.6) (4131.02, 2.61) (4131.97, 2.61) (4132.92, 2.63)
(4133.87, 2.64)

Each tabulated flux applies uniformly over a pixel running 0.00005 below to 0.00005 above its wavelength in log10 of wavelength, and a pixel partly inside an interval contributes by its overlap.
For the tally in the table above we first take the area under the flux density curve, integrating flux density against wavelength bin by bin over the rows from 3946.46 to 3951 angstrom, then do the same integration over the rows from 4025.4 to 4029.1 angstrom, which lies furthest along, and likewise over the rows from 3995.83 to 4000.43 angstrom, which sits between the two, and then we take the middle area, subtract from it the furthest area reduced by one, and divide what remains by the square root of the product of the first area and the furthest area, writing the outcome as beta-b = 0.24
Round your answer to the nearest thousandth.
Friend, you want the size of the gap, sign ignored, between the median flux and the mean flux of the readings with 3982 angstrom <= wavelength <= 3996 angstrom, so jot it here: 0.019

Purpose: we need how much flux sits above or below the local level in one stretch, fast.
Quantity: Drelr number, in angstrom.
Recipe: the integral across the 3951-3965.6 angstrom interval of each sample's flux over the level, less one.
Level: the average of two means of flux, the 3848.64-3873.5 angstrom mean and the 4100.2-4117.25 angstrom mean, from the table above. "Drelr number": -2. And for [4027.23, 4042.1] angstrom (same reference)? 6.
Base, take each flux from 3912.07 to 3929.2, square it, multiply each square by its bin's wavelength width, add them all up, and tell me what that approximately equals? 48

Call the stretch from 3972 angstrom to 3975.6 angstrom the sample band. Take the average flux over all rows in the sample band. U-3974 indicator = 1.4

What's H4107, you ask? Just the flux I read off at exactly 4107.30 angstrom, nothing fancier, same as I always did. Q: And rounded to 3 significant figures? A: 2.69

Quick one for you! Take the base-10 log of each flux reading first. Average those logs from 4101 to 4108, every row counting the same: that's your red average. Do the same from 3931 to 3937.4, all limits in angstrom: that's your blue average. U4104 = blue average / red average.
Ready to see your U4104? -0.01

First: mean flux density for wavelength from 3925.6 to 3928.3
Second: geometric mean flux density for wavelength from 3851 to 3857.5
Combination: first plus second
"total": 2.6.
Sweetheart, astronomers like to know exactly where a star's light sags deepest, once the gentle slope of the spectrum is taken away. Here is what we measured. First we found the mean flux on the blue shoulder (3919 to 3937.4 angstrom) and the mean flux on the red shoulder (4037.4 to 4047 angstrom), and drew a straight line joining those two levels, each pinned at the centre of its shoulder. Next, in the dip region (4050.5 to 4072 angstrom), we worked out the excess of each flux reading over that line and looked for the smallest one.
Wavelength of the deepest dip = 4062.16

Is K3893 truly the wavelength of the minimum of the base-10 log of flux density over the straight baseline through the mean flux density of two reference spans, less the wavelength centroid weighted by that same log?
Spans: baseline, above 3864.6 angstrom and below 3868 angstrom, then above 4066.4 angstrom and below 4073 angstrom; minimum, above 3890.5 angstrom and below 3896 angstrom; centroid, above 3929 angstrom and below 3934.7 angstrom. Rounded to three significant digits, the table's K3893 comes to -41.1 angstrom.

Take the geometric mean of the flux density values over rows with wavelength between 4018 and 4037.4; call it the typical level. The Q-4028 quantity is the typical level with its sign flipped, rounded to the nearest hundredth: -2.86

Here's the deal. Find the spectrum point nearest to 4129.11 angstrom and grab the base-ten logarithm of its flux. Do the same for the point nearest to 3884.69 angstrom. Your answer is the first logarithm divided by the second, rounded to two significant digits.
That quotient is 3.2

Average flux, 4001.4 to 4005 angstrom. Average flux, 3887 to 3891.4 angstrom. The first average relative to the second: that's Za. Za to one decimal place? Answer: 1.8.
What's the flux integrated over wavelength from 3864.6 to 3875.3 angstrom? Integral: 17.0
